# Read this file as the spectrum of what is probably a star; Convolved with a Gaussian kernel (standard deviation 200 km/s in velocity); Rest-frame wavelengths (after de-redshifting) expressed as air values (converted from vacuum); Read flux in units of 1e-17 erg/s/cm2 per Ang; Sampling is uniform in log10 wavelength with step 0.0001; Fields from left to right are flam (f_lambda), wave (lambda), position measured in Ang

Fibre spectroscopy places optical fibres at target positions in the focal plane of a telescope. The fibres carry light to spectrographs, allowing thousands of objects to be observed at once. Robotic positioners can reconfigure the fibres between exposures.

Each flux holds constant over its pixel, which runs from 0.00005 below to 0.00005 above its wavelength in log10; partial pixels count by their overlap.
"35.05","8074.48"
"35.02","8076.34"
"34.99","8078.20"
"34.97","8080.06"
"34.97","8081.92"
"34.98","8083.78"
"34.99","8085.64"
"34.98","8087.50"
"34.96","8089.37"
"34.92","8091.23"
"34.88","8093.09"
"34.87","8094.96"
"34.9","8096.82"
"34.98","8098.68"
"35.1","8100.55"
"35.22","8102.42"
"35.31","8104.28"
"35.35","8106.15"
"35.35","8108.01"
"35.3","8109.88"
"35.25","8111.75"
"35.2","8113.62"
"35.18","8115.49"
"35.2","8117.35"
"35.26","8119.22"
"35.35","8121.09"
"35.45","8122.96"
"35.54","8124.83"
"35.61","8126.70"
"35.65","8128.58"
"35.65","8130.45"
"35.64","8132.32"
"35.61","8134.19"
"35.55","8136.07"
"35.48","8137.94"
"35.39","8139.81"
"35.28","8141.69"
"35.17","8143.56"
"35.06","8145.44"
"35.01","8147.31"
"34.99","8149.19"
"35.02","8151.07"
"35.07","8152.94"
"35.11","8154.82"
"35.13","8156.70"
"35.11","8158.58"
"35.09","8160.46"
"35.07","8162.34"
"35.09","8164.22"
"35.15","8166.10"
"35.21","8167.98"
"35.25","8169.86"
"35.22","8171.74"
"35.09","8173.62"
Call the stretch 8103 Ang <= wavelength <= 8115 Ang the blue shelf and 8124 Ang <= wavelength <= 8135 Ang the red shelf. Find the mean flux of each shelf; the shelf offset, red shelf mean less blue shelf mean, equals 0.3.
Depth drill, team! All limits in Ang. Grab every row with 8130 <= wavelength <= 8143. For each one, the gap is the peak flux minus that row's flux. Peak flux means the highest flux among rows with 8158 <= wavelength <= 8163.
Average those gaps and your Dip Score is -0.4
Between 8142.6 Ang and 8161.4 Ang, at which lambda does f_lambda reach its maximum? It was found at 8143.56 Ang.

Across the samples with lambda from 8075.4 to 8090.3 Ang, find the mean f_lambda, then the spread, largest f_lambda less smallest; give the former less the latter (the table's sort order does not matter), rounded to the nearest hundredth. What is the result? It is 34.92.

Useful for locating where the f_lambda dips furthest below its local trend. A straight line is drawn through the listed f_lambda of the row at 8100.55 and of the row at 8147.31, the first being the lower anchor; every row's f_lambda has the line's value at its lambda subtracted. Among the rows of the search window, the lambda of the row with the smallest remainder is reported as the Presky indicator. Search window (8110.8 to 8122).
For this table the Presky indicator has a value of 8115.49 Ang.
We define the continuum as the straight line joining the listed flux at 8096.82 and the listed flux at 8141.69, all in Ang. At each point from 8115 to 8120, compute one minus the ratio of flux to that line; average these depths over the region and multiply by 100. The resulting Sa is -0.40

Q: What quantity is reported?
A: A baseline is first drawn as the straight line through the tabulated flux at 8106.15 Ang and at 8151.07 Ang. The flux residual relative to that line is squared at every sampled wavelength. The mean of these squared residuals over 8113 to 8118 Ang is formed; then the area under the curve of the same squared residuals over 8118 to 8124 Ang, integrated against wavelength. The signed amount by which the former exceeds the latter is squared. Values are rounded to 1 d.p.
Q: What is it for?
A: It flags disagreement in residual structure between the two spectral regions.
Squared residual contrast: 0.0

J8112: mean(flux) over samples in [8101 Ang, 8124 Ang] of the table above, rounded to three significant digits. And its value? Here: 35.3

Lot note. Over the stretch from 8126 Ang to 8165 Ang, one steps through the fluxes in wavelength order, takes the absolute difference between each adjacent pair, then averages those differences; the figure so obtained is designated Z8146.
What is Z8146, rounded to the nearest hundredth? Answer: 0.05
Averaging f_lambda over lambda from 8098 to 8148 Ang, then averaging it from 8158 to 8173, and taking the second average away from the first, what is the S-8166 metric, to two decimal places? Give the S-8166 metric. 0.19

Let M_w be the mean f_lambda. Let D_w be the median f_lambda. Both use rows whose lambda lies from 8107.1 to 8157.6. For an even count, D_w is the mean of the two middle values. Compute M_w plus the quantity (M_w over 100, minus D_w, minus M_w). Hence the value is -34.93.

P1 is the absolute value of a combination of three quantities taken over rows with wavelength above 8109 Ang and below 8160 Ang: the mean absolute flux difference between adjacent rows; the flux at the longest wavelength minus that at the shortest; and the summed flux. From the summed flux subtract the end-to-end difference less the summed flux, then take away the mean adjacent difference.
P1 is 1907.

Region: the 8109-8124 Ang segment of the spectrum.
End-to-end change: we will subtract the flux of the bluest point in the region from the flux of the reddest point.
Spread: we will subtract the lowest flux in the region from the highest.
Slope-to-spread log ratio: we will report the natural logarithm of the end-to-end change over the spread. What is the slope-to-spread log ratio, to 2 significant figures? -0.59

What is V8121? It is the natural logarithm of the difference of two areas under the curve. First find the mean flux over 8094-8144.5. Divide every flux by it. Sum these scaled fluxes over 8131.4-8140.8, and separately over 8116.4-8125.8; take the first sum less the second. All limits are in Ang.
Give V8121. -3.7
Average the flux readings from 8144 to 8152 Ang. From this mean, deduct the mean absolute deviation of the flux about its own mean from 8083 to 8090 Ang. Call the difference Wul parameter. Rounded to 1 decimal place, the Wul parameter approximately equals 35.0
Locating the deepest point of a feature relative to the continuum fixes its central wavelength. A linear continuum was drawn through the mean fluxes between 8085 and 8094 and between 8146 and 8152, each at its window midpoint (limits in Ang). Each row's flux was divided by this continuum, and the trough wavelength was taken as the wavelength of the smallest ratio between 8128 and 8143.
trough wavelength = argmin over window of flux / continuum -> 8141.69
